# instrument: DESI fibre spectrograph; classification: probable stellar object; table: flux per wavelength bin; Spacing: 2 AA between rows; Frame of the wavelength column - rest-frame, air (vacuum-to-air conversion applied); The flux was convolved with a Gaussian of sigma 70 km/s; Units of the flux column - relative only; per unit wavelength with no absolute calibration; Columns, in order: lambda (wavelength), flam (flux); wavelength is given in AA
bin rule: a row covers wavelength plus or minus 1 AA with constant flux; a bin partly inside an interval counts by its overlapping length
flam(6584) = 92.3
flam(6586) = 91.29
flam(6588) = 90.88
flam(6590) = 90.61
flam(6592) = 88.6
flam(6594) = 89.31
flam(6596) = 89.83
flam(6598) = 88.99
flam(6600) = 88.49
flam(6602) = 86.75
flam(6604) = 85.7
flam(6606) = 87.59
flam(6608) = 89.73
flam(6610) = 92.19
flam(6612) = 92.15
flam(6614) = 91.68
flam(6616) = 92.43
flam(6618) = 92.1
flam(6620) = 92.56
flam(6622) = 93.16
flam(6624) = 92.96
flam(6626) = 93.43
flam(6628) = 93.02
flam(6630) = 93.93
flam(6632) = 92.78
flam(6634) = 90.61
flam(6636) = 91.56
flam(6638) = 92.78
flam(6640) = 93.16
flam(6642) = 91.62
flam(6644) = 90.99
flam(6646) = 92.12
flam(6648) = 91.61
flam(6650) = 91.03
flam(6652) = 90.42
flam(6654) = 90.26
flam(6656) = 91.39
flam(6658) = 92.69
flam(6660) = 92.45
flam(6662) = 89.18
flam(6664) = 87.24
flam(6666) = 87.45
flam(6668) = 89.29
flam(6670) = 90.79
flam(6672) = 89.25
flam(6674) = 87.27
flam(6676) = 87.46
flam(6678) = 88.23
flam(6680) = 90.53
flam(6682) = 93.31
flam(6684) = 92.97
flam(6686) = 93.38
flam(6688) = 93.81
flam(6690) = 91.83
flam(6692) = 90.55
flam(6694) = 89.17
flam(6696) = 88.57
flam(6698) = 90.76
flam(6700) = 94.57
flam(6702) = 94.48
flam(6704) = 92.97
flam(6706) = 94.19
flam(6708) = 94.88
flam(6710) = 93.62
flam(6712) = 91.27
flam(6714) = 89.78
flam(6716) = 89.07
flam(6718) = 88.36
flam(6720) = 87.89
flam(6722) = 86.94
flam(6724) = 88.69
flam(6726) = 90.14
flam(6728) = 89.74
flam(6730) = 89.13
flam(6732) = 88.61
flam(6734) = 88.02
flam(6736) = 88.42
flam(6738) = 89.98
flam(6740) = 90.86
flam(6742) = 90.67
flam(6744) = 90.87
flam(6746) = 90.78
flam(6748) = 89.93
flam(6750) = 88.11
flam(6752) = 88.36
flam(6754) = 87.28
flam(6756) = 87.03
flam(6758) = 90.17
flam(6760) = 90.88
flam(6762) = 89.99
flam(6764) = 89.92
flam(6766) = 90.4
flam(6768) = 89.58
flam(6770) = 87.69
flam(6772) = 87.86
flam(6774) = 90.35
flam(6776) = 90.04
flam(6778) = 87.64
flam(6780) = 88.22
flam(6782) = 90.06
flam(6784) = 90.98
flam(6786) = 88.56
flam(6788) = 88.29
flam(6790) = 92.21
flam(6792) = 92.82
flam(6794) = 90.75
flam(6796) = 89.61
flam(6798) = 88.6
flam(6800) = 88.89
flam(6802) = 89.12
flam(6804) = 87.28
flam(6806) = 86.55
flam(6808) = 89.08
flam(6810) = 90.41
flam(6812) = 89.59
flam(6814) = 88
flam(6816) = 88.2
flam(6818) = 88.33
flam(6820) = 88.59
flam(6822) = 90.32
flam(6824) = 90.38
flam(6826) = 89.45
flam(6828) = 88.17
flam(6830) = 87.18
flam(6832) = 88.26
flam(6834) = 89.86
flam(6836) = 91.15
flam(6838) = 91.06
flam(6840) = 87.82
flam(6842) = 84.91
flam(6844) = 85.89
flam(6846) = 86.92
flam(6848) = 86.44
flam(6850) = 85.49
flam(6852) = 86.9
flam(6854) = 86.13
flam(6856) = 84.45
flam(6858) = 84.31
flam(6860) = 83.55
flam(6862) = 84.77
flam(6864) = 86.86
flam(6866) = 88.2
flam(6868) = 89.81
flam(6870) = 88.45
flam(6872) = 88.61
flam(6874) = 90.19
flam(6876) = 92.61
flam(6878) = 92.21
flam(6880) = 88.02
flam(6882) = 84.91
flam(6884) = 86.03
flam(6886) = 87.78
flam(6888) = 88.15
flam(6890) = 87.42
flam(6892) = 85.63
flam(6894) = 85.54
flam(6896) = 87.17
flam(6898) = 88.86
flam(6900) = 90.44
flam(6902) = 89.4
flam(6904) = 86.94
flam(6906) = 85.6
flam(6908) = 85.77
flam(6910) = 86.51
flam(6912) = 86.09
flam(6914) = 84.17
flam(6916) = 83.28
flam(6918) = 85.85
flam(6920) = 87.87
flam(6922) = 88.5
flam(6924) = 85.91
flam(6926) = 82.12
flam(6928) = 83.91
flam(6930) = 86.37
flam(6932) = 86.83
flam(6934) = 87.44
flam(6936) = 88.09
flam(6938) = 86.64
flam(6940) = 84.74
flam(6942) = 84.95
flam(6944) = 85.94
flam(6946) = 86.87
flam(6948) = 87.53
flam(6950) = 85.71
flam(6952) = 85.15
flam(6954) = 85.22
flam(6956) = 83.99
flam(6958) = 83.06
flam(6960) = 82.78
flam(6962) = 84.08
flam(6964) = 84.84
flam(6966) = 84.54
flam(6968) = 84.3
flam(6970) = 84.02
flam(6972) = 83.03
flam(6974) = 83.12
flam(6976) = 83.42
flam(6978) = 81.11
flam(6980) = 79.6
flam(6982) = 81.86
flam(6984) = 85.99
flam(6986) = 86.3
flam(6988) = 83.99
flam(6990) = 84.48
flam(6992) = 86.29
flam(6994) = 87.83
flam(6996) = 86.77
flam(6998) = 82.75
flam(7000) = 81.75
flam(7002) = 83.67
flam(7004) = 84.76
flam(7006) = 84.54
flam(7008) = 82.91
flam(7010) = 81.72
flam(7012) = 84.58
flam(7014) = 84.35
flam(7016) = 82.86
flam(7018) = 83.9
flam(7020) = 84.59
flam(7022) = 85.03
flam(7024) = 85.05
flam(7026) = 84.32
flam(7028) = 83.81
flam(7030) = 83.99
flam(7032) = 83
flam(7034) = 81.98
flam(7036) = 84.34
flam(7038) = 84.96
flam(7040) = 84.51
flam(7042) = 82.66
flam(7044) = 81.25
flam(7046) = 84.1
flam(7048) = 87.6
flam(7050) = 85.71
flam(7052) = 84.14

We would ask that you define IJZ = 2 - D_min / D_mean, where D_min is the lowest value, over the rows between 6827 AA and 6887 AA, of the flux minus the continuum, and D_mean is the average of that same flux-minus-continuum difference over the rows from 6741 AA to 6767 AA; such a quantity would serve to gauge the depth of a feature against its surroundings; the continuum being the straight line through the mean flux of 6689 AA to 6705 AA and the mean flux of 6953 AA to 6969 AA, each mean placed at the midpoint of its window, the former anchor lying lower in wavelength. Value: -6.1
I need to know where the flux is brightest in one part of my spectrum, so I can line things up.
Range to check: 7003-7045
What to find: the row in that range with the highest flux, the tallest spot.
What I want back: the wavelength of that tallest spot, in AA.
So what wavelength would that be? 7024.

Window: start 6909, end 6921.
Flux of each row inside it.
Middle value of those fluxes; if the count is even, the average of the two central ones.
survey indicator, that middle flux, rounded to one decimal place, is 86.0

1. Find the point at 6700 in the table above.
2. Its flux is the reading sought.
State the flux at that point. 94.57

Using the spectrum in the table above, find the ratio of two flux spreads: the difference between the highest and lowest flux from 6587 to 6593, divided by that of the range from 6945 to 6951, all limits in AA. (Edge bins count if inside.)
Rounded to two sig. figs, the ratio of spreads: 1.3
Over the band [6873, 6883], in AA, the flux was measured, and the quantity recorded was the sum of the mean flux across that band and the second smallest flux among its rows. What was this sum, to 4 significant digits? 177.6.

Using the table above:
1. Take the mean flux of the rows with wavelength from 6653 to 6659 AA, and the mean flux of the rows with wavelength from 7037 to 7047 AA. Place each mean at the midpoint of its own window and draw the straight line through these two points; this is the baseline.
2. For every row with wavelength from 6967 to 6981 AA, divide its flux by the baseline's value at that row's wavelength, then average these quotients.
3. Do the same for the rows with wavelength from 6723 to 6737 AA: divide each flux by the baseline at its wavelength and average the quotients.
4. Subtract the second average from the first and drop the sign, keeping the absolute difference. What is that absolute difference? 0.016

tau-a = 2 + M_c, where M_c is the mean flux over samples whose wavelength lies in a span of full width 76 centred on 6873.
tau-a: 89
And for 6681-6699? 94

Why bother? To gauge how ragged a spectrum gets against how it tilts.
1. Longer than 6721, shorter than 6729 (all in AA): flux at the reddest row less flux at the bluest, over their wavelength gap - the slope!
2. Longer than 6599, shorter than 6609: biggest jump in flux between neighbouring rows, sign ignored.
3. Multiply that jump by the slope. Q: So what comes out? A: 1.0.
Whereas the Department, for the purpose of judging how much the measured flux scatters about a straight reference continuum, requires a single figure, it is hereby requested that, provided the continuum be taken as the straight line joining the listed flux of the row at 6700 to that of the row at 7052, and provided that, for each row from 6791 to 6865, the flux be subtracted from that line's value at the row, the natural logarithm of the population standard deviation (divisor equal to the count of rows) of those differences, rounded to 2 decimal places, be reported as 0.58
